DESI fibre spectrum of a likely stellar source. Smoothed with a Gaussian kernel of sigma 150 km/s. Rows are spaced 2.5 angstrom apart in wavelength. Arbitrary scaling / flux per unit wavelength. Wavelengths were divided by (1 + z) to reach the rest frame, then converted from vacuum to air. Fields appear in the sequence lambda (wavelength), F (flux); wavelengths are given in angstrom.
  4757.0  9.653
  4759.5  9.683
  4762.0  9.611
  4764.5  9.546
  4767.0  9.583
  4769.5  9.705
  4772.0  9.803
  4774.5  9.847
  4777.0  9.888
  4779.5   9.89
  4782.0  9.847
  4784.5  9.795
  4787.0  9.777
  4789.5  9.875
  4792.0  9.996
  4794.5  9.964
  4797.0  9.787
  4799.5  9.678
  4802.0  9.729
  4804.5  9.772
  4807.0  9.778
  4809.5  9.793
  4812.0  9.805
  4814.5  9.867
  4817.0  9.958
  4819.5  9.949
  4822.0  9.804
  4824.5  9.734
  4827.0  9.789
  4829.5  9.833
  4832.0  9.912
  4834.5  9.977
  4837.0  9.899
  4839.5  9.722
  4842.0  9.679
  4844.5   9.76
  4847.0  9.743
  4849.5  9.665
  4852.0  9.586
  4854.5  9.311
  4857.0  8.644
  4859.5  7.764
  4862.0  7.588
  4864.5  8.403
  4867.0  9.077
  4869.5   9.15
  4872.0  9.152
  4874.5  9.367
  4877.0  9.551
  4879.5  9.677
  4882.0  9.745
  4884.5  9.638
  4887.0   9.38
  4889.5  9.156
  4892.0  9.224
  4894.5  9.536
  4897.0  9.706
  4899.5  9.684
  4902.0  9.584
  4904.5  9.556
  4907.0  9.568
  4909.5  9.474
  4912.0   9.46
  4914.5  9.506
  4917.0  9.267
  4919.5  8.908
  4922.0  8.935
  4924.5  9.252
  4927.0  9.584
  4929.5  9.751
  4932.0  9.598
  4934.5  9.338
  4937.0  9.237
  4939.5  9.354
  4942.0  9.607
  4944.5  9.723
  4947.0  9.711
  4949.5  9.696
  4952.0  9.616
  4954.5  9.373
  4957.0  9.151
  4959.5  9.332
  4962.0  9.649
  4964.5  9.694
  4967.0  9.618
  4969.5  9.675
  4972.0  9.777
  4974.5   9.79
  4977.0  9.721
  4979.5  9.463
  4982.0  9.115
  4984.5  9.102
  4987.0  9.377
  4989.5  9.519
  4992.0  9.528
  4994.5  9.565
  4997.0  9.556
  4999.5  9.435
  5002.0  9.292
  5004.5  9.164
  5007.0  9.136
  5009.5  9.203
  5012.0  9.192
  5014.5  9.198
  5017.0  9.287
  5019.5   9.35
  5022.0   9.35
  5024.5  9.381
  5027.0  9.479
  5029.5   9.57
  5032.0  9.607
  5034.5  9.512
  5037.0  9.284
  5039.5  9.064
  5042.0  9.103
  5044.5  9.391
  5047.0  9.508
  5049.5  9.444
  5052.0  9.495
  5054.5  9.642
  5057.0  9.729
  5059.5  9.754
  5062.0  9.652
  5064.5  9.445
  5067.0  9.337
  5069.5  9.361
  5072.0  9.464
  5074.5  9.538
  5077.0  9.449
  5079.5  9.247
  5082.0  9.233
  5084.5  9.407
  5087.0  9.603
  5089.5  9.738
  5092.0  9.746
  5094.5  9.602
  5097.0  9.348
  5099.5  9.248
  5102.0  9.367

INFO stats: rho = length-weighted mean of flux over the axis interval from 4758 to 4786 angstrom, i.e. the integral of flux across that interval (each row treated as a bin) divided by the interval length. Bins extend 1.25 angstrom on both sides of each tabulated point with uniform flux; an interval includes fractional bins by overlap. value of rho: 9.74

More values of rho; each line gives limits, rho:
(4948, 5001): 9.51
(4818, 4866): 9.41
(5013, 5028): 9.34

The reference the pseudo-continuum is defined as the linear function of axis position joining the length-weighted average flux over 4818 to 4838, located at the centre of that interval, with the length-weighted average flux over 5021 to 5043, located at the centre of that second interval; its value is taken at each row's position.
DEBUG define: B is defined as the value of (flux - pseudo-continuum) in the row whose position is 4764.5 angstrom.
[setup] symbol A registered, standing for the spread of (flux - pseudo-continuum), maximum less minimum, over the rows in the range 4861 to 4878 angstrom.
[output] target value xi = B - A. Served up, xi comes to -2.5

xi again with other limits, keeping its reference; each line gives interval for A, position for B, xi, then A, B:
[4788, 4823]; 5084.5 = -0.2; 0.3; 0.16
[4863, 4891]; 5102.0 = -1.2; 1.4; 0.16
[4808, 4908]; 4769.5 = -2.6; 2.3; -0.30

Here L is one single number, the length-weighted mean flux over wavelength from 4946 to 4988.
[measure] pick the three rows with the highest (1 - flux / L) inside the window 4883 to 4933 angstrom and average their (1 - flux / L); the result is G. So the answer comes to 0.05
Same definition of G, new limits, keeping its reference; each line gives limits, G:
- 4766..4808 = -0.01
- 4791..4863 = 0.16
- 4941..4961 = 0.02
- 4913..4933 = 0.05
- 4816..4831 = -0.03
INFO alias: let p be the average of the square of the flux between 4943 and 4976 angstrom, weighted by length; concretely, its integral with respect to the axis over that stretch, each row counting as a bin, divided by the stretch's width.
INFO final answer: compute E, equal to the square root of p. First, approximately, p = 92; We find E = 9.60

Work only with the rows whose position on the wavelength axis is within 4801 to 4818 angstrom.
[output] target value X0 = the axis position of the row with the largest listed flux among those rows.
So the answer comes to 4817.0 angstrom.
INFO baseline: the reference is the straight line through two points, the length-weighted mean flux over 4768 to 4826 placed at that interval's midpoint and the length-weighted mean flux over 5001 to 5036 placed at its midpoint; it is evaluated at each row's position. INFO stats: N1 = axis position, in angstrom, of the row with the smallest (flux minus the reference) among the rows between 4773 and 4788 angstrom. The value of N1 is 4787.0 angstrom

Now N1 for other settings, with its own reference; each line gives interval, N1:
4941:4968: 4957.0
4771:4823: 4799.5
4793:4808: 4799.5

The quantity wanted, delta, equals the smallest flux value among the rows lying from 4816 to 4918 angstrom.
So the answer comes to 7.588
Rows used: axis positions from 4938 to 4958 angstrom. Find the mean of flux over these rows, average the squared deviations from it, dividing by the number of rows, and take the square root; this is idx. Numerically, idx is 0.20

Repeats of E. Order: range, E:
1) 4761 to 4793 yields 9.78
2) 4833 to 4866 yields 9.25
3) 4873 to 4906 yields 9.52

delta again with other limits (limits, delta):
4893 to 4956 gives 8.908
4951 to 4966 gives 9.151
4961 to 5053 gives 9.064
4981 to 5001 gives 9.102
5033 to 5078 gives 9.064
